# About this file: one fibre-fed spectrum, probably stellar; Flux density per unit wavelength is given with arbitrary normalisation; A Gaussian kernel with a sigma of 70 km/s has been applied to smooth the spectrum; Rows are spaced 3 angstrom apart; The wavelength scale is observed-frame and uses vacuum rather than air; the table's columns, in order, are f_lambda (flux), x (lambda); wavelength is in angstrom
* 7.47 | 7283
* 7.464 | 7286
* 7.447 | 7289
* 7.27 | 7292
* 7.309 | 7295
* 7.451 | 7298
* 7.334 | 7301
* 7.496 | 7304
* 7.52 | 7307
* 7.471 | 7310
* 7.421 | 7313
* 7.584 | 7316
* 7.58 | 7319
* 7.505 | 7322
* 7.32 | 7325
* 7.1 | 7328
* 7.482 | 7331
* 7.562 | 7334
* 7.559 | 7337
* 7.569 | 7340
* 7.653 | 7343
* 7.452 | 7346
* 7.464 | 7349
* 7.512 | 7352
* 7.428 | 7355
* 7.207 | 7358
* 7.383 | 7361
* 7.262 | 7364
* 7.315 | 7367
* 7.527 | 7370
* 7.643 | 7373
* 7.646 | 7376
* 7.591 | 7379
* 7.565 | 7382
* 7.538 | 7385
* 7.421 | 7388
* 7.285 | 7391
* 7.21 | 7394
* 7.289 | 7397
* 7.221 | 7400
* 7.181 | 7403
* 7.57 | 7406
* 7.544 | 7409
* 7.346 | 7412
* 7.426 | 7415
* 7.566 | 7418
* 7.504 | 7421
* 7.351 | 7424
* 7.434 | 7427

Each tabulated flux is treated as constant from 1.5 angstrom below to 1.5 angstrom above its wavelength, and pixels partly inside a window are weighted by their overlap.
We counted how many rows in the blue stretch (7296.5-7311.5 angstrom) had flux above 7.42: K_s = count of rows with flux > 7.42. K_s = 4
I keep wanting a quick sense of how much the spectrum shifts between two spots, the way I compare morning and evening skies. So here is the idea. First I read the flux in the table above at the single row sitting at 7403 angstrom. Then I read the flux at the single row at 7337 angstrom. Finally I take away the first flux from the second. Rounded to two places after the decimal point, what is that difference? 0.38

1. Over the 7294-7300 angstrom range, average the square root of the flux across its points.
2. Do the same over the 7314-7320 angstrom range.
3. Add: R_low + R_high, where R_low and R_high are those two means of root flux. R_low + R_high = 5.47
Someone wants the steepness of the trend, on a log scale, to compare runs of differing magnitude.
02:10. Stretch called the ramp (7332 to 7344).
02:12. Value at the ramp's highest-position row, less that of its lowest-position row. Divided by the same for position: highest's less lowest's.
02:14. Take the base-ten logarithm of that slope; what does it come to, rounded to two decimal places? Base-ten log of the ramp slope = -2.00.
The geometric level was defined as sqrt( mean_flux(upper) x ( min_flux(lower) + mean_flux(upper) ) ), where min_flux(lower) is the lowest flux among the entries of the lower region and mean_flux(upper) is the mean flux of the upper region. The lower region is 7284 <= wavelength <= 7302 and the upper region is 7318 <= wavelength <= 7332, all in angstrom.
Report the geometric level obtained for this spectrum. 10.4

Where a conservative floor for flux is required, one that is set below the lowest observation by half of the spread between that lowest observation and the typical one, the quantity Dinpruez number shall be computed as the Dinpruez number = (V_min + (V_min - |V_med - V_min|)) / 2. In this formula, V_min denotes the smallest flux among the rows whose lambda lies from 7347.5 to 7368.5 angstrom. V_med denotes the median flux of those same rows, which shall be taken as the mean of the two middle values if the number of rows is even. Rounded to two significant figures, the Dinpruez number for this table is 7.1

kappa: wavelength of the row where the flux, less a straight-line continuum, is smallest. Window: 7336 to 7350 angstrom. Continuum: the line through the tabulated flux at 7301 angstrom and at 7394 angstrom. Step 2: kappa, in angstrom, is 7346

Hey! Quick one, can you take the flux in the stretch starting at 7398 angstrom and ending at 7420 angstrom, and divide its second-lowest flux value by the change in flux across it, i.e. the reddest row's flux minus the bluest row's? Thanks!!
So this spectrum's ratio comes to 21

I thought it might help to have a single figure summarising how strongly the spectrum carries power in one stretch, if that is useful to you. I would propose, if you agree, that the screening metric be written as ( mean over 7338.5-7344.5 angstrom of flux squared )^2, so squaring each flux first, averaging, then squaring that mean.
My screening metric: 3356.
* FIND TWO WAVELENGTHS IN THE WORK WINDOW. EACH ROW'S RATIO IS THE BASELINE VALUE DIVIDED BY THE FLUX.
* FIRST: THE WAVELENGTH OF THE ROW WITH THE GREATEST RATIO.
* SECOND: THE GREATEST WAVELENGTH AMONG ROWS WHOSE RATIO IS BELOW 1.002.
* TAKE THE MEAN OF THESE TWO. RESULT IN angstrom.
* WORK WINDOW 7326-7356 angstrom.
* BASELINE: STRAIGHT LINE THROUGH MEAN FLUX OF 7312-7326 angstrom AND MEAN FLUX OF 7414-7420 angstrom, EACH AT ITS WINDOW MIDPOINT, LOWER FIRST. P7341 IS 7340.0 angstrom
